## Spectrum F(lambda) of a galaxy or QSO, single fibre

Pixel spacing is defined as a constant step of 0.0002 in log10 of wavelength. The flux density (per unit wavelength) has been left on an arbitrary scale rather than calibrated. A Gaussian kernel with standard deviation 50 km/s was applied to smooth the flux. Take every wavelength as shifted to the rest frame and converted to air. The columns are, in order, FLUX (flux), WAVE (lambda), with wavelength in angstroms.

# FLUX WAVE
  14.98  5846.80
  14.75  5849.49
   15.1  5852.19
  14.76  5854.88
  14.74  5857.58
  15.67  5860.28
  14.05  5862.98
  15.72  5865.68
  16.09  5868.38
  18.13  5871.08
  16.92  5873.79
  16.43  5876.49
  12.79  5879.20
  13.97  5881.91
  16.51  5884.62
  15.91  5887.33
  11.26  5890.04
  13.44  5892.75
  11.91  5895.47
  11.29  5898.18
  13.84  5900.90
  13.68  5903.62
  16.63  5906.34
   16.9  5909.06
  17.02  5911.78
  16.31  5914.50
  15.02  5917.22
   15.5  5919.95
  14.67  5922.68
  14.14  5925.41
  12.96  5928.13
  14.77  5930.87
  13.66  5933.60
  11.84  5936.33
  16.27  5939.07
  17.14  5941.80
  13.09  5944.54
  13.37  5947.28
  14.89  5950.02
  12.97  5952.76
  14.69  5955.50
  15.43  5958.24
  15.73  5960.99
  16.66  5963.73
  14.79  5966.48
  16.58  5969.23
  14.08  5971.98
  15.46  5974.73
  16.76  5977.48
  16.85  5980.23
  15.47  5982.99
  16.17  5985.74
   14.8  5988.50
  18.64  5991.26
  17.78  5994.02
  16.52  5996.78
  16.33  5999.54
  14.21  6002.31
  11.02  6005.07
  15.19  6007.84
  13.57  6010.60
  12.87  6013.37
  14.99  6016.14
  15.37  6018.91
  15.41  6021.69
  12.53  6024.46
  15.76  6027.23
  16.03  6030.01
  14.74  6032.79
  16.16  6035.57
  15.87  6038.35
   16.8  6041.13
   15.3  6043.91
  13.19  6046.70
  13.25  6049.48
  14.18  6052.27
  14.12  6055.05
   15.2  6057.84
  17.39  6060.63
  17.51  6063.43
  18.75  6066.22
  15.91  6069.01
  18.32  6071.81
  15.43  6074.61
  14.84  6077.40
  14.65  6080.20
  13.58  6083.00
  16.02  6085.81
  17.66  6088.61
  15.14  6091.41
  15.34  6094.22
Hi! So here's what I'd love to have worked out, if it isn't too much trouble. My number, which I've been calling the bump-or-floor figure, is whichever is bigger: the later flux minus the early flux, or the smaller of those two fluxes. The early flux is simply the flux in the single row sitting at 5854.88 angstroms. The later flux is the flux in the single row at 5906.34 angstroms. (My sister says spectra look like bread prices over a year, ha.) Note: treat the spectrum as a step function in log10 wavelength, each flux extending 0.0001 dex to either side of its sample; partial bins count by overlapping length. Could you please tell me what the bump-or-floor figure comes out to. 14.8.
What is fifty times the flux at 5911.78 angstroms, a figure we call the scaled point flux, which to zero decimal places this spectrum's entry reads 851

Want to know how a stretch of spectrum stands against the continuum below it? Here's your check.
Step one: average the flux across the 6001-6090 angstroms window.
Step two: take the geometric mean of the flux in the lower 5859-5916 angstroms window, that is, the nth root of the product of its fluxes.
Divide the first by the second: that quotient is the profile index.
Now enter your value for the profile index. 1.02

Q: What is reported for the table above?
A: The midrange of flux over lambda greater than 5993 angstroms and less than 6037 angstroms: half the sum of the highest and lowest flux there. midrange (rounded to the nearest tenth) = 14.4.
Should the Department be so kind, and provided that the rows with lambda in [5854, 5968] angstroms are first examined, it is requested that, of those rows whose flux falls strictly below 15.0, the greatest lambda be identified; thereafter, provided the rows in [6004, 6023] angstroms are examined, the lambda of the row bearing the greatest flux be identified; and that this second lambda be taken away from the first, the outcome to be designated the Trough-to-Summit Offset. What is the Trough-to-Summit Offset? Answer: -55.2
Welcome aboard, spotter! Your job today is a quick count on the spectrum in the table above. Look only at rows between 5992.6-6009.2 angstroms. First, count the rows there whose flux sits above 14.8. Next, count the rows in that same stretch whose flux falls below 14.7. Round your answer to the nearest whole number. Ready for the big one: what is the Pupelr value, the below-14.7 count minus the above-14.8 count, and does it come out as -2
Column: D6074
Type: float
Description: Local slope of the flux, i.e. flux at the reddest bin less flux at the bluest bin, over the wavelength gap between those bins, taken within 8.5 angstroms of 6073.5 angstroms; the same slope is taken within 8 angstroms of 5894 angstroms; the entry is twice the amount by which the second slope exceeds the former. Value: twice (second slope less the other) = 0.3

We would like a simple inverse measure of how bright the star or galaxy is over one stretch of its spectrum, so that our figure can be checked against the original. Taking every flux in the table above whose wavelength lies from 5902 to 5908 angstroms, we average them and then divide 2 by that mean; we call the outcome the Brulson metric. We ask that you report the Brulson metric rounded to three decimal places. 0.132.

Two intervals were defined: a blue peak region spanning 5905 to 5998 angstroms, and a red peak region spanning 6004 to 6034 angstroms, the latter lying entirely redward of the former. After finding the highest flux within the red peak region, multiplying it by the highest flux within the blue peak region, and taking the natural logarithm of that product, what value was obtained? 5.70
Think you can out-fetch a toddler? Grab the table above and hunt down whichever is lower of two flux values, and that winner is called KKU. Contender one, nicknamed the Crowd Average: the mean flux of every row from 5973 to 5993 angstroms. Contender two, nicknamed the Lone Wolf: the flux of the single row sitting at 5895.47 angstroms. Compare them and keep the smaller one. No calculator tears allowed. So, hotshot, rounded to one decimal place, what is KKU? 11.9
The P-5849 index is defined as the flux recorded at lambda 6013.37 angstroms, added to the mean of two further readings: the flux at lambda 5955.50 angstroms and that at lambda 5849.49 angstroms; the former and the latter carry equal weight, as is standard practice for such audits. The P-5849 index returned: 27.6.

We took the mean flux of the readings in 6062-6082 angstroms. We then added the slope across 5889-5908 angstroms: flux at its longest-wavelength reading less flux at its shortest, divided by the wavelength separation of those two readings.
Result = 16.8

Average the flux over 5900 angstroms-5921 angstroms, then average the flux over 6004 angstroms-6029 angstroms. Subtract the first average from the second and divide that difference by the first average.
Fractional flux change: -0.10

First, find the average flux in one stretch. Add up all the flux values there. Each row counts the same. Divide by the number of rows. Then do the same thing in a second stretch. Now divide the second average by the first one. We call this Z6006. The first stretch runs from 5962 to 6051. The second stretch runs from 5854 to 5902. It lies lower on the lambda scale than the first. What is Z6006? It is 0.96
